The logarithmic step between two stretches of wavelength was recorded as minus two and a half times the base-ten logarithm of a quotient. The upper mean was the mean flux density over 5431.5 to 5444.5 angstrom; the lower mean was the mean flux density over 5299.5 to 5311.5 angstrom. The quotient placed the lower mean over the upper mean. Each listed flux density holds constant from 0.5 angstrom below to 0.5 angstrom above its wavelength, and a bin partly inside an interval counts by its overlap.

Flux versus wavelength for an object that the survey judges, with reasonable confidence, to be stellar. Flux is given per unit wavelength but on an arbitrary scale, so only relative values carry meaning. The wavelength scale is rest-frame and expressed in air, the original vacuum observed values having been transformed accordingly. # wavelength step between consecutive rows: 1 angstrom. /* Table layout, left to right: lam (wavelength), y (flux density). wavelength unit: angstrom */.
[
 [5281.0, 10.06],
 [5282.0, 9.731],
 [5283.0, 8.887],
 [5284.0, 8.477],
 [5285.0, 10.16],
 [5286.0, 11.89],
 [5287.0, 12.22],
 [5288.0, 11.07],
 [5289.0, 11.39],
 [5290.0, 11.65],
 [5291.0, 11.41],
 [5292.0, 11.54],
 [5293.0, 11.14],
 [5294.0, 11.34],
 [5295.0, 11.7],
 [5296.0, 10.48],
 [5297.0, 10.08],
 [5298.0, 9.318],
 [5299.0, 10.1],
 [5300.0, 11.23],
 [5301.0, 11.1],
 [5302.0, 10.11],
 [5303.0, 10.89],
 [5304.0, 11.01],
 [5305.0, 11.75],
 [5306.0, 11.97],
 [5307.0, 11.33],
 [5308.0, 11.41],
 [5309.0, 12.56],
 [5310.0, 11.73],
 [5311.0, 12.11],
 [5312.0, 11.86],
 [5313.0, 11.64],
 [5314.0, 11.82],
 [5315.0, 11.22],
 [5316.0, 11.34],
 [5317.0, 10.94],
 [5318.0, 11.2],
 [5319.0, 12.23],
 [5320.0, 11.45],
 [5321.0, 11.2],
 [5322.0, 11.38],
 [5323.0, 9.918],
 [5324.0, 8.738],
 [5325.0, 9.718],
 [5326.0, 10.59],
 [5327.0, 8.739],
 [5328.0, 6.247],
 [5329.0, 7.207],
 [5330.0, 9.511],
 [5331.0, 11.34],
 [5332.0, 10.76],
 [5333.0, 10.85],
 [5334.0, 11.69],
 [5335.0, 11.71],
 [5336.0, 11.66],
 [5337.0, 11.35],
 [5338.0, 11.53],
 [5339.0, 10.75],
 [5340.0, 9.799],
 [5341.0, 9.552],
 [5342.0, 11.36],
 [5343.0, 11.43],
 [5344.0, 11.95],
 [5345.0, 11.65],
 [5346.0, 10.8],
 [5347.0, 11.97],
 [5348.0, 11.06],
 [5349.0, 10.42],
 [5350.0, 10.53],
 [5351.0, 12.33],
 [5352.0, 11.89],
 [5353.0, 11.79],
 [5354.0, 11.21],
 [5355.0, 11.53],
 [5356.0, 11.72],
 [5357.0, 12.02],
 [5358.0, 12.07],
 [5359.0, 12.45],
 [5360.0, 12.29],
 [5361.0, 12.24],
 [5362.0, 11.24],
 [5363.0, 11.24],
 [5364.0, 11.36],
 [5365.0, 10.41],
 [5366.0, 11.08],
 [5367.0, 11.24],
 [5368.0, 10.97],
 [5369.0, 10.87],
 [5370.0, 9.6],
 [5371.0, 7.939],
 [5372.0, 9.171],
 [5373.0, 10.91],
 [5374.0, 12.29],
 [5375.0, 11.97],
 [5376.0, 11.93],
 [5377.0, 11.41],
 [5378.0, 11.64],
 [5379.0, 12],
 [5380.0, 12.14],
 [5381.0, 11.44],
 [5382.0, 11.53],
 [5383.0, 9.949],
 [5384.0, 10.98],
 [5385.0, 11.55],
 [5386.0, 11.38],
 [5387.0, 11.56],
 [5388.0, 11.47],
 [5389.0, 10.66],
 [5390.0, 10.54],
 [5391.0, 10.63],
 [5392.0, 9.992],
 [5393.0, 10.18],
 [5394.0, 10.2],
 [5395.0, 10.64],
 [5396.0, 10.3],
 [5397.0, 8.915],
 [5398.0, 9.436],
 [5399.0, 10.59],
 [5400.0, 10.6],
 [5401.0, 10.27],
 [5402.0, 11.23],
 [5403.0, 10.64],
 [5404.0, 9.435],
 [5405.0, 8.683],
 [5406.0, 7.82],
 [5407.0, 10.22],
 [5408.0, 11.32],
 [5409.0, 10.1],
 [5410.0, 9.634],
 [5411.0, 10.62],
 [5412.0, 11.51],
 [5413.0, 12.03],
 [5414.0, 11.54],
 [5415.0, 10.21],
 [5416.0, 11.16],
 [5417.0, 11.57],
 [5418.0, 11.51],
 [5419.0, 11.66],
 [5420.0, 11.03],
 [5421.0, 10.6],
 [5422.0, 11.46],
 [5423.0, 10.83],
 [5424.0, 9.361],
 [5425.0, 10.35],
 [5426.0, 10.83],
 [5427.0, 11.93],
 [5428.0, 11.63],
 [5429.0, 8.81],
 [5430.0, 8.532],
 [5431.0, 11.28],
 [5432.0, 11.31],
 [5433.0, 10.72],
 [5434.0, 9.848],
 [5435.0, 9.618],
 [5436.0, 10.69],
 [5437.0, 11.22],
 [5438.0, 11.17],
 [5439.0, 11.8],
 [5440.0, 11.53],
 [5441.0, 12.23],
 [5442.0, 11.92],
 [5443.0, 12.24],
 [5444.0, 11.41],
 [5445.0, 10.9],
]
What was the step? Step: -0.022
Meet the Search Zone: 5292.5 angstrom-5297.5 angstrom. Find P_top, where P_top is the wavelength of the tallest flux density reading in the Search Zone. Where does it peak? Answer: 5295.0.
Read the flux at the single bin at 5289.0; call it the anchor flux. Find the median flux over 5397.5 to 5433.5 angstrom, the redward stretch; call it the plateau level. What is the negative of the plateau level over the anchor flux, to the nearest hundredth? -0.94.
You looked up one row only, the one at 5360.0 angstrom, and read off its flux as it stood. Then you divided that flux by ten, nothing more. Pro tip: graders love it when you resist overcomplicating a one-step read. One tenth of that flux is 1.23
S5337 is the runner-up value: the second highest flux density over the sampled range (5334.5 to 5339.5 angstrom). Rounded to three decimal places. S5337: 11.660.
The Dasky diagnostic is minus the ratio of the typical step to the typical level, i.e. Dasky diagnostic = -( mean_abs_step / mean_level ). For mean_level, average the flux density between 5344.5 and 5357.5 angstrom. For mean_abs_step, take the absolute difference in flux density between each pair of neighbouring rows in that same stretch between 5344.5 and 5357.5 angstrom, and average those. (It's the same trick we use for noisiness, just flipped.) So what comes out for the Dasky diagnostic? -0.054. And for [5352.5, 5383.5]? -0.049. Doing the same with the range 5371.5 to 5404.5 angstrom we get -0.052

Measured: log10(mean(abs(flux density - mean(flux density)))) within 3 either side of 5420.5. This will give -0.442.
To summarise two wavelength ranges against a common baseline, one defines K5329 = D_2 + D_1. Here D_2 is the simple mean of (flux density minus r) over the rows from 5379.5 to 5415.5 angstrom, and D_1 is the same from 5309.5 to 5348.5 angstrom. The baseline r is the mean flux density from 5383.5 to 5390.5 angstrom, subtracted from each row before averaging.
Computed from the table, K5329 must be -1.0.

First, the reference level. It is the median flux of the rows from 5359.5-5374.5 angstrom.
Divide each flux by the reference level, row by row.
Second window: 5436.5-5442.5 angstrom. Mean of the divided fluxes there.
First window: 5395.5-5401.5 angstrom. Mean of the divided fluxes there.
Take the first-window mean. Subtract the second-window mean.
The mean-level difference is -0.15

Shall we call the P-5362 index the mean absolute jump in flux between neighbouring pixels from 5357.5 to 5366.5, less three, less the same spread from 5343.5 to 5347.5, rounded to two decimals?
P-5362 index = -3.36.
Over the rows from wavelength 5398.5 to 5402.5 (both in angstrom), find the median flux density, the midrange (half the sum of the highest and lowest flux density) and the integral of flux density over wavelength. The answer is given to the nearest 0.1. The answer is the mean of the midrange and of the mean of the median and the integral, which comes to 18.7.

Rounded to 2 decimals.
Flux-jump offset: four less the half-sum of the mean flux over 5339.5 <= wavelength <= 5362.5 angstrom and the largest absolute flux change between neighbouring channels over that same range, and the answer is -2.63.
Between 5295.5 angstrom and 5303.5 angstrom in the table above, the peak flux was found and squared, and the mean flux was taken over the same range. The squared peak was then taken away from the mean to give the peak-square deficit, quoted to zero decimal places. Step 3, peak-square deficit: -116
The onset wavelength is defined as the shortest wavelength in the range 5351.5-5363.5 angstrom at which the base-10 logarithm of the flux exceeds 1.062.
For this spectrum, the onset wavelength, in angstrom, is 5352.0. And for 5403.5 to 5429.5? 5413.0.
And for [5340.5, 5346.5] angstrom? 5344.0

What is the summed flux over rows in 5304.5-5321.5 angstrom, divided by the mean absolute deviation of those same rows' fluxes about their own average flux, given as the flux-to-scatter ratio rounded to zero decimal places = 565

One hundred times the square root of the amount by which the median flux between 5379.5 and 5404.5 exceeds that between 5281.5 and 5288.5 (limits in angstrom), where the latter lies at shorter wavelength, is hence 69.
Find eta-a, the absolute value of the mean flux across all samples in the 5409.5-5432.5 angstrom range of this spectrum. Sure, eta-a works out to 10.8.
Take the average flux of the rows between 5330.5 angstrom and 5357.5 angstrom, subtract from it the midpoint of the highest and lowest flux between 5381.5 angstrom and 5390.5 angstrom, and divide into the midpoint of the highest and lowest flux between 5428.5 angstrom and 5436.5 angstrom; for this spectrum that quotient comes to 19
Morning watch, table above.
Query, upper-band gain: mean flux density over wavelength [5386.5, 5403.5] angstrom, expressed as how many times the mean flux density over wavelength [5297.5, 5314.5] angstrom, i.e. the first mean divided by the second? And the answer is 0.93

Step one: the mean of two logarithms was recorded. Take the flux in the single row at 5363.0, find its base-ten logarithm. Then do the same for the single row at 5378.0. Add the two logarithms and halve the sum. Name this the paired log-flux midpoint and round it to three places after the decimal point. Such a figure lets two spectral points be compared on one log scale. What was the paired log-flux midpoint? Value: 1.058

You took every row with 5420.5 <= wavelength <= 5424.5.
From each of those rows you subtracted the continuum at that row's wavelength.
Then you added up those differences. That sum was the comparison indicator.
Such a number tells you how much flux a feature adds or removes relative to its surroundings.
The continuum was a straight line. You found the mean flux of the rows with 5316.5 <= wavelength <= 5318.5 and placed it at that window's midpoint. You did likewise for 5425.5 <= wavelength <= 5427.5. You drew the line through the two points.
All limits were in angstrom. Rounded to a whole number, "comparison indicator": -3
